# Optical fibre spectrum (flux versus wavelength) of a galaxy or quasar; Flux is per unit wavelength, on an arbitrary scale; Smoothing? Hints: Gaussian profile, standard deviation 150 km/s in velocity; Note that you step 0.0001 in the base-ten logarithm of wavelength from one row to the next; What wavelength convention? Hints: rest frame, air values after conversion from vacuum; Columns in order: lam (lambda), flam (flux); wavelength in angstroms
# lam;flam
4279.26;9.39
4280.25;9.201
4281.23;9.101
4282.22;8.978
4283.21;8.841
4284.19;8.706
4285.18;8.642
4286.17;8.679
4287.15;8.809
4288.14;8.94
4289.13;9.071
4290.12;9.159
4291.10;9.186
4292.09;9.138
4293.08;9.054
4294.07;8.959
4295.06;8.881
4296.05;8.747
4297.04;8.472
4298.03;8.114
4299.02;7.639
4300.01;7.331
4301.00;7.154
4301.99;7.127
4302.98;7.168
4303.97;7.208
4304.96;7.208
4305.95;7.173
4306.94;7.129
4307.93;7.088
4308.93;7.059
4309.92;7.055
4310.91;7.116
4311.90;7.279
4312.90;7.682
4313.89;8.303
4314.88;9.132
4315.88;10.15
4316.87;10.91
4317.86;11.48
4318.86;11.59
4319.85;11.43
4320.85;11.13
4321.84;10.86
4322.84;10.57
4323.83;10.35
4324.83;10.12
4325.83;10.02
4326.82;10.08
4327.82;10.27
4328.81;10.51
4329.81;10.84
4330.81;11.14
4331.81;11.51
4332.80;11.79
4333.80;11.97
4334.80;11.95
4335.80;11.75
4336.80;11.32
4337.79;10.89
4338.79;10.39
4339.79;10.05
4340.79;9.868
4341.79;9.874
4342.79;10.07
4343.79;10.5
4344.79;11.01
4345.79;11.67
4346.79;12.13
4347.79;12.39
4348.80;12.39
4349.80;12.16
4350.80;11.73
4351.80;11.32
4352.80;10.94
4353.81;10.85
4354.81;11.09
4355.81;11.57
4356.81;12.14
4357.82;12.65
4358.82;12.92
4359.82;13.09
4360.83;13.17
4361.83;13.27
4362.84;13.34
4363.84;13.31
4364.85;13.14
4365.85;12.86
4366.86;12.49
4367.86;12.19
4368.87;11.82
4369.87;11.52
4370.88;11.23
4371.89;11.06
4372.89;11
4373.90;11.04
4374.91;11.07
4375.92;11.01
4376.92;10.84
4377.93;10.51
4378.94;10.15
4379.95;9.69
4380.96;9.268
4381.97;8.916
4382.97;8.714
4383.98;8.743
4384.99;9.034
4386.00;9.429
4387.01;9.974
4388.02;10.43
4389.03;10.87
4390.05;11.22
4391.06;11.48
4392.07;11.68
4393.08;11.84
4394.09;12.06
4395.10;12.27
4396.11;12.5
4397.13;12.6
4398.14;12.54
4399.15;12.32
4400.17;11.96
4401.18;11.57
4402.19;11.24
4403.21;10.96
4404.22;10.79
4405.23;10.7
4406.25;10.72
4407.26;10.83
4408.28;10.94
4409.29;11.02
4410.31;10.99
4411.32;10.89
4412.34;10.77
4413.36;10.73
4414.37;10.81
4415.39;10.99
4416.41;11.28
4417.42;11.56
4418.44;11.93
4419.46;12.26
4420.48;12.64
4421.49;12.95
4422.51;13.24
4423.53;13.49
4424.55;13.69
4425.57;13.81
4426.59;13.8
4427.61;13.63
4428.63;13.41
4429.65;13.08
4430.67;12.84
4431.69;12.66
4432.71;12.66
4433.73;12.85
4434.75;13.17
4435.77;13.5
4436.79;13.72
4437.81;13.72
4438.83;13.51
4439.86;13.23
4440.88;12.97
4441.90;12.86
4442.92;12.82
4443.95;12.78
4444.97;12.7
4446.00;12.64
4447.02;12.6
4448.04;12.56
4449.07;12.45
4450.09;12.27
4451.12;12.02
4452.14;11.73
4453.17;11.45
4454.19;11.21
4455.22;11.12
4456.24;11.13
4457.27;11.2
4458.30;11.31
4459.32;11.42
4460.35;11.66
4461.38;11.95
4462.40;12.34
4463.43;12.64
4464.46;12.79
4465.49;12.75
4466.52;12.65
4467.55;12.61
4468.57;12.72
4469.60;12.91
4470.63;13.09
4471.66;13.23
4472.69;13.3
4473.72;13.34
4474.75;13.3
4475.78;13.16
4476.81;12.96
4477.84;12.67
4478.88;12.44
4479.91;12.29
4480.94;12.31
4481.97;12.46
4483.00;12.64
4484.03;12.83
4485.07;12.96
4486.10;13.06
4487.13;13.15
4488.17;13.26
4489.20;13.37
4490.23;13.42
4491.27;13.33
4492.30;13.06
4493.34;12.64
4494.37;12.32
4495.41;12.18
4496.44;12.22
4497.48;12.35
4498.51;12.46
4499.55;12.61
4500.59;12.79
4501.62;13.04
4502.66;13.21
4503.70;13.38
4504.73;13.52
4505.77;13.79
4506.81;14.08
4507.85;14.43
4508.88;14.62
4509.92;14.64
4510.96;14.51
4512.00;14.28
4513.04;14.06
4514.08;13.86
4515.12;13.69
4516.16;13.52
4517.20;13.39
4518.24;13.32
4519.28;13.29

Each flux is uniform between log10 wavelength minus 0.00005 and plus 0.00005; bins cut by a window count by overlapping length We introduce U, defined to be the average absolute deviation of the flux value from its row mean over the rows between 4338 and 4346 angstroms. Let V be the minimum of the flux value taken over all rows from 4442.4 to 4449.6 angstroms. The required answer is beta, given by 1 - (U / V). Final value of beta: 0.962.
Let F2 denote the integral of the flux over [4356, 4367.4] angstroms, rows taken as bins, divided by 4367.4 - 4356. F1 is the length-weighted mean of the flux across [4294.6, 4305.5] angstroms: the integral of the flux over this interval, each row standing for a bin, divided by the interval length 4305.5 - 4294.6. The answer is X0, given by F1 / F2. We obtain 0.6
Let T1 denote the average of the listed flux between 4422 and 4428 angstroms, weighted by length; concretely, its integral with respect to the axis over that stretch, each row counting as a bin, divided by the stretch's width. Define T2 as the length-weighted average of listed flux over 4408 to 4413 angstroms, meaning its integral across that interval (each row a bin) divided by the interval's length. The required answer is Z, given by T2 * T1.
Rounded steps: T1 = 13.6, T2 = 10.9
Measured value 148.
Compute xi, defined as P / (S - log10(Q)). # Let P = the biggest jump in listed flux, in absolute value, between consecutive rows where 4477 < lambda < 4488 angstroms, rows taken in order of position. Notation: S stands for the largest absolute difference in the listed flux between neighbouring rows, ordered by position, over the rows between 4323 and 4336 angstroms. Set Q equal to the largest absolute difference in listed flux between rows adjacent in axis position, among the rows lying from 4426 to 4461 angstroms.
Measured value 0.27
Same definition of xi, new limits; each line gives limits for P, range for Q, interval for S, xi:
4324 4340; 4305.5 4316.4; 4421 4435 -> 1.55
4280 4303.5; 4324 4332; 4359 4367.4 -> 0.59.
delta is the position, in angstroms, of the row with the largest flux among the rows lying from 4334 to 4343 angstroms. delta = 4334.80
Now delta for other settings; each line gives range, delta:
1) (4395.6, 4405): 4397.13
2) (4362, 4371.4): 4362.84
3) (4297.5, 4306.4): 4298.03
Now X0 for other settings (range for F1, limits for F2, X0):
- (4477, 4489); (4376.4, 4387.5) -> 1.3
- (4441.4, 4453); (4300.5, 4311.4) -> 1.7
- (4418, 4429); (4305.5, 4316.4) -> 1.7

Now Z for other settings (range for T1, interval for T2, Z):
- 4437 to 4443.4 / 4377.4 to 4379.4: 136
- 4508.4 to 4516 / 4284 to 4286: 123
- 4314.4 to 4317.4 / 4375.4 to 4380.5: 105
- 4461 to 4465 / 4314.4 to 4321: 135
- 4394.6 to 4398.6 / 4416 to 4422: 151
